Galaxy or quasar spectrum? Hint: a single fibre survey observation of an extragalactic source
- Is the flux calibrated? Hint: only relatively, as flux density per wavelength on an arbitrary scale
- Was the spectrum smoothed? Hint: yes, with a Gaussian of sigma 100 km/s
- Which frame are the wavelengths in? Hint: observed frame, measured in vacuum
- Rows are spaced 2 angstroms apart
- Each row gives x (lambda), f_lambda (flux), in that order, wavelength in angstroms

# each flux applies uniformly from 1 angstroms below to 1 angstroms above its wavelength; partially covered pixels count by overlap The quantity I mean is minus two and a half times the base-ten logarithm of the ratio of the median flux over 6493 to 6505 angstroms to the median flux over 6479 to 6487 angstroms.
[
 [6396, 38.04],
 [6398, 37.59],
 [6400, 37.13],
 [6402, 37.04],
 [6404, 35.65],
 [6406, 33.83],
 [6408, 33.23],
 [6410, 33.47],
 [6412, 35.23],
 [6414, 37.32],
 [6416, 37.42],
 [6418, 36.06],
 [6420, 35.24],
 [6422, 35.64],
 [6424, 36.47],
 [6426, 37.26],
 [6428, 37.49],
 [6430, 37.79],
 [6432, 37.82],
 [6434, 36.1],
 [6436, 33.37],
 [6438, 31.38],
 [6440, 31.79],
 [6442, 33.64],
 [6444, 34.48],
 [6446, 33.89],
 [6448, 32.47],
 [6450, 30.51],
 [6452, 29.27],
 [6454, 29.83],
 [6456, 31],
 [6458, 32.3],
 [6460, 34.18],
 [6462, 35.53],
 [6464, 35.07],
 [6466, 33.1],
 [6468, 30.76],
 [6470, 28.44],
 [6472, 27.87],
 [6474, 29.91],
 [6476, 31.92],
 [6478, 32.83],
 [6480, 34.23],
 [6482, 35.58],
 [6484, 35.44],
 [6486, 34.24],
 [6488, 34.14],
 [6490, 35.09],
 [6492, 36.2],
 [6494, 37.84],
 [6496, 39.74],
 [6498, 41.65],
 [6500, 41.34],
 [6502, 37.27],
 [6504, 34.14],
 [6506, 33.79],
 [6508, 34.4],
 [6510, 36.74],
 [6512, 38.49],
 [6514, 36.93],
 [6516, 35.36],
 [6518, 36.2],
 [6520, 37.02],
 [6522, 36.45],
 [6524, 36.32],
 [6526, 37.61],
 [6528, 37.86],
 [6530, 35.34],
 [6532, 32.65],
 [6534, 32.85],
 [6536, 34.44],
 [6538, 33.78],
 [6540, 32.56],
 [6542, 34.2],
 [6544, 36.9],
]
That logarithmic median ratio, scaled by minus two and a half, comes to -0.117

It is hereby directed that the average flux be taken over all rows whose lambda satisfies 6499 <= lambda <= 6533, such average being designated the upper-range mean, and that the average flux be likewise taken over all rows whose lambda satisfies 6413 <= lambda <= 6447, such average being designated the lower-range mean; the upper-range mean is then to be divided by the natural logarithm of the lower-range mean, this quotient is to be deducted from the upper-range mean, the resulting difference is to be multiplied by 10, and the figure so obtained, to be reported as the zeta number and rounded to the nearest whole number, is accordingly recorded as 262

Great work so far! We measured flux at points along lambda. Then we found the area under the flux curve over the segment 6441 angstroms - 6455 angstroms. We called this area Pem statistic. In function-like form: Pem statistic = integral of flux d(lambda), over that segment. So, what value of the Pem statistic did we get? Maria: 448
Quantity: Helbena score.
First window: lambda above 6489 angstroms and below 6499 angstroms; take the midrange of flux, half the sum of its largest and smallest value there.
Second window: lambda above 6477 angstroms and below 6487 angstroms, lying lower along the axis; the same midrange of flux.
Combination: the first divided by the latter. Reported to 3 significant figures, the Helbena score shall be 1.12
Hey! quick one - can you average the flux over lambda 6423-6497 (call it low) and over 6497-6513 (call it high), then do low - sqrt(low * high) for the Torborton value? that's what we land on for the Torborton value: -1.7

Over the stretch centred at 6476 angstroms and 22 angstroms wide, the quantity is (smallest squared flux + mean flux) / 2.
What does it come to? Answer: 404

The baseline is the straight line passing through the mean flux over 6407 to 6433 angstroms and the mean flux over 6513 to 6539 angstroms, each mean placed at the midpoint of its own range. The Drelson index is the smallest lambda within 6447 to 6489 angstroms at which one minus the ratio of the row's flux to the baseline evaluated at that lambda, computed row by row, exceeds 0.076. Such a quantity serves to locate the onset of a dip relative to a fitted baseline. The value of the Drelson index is 6448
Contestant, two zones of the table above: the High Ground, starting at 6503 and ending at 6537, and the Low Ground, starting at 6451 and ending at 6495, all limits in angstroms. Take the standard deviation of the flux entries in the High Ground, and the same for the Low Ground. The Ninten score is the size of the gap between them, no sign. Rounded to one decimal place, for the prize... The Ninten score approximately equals 1.0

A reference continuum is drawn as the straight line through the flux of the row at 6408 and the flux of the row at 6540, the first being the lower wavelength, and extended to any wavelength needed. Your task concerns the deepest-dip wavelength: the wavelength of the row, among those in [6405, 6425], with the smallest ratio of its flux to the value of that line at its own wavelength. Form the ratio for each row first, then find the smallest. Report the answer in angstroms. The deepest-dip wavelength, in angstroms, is 6408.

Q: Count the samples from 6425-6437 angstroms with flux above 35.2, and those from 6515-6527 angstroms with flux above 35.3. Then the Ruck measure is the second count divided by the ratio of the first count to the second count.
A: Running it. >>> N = 7.2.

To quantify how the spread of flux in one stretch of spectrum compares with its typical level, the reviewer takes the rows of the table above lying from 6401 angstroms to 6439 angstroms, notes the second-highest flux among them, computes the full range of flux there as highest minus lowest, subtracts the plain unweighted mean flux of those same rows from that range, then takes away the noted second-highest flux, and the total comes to -67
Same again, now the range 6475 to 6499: -66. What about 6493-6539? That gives -69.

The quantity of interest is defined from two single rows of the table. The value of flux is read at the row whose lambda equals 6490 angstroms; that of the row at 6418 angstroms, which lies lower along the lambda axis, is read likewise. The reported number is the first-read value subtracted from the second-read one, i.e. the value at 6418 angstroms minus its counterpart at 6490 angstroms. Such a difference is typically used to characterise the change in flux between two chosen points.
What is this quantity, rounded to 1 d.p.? 1.0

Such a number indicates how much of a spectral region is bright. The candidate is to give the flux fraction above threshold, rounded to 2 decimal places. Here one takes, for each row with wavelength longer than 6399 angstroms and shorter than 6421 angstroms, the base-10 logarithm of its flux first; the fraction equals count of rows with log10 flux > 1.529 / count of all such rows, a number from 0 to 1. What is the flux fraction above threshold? 0.82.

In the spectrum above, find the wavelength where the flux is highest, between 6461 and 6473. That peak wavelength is 6462 angstroms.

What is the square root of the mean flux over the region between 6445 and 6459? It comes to 5.60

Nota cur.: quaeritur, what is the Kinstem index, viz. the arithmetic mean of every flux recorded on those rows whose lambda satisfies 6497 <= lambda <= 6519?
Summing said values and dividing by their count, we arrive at 36.9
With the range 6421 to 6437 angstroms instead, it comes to 36.5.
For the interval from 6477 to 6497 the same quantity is 35.5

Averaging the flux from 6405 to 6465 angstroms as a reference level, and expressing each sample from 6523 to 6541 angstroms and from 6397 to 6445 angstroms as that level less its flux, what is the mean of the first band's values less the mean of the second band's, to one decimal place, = 0.7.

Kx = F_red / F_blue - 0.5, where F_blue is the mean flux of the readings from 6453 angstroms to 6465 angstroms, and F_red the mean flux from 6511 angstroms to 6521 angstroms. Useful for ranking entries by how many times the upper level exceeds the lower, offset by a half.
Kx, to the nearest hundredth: 0.62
